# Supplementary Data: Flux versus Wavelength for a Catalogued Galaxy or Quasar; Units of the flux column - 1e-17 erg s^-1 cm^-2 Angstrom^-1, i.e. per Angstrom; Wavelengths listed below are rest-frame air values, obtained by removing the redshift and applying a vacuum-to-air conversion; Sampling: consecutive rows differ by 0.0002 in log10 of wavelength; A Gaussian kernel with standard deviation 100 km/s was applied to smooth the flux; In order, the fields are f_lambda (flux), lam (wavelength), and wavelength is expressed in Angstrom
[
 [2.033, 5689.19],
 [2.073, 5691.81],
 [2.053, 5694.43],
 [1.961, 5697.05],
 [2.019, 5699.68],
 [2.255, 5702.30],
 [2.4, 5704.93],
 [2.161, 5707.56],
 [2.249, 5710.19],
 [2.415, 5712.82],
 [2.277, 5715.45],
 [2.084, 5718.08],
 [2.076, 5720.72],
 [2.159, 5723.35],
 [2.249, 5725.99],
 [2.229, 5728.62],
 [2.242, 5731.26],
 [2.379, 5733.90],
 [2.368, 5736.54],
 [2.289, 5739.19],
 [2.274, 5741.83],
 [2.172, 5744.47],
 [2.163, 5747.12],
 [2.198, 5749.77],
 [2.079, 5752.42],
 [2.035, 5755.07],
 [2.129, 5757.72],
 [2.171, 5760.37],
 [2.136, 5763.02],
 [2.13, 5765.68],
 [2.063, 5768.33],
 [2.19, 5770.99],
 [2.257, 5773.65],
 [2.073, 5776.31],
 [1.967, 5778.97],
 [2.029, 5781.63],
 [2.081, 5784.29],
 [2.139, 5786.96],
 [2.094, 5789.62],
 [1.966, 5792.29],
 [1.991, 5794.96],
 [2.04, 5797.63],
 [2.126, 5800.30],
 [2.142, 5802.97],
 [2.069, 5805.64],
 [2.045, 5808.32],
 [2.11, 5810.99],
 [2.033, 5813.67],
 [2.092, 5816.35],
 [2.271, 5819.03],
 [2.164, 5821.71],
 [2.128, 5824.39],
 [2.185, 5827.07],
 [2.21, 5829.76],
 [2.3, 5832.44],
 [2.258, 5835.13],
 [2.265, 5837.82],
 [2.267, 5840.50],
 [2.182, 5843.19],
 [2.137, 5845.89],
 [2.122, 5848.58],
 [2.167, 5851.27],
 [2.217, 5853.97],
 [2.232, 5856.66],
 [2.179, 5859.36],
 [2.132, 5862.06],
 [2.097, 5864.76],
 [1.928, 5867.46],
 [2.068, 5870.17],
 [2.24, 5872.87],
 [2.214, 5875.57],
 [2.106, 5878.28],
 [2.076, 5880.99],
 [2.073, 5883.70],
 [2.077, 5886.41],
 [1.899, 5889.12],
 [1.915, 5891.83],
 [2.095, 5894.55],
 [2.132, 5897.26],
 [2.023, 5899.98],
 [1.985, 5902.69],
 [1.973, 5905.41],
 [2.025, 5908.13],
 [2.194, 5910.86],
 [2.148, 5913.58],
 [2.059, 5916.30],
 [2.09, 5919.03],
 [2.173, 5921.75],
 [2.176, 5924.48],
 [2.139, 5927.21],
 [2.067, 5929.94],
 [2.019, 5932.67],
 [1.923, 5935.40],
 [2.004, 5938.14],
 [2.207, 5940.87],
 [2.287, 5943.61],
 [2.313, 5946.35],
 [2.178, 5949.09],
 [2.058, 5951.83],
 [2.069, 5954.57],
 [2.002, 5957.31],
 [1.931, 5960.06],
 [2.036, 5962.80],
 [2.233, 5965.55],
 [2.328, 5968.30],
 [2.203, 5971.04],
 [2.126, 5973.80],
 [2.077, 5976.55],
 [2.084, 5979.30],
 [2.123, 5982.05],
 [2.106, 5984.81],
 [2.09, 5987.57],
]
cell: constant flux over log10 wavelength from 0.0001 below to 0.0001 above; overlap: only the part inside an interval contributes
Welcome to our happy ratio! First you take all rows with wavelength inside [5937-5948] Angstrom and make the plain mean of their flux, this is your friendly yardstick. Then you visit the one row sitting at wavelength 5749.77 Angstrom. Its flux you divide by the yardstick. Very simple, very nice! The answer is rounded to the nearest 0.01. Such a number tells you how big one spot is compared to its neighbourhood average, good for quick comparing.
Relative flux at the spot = 1.00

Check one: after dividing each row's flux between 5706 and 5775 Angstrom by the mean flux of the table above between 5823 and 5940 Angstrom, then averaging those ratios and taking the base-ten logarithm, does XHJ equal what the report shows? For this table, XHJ 0.017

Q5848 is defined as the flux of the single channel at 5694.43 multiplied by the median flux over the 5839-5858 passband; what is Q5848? 4.48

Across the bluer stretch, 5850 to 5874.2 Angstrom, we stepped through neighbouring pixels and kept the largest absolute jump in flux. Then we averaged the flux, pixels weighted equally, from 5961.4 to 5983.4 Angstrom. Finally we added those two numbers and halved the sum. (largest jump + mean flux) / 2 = 1.16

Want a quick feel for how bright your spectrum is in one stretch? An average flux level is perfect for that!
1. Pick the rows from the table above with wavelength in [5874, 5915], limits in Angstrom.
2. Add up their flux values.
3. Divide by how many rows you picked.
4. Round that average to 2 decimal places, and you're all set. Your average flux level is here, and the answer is 2.06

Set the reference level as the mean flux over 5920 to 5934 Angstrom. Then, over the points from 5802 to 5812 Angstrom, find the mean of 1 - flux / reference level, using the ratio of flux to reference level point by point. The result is 0.01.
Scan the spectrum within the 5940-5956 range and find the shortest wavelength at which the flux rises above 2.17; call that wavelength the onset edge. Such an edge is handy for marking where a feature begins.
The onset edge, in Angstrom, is 5940.87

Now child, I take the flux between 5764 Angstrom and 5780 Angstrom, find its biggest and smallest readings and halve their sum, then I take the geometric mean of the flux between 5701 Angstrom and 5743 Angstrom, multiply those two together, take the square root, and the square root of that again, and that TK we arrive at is 1.48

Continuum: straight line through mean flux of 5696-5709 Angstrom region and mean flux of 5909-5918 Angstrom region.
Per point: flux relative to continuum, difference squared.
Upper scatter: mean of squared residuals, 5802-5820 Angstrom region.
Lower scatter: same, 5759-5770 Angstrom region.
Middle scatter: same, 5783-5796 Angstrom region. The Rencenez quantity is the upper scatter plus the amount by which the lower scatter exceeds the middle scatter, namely -0.004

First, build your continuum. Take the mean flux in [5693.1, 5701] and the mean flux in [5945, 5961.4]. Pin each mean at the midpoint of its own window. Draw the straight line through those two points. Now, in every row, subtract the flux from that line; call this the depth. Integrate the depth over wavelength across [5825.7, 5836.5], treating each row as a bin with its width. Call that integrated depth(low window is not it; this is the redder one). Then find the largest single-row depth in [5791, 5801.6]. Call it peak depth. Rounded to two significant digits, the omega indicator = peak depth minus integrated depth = 2.1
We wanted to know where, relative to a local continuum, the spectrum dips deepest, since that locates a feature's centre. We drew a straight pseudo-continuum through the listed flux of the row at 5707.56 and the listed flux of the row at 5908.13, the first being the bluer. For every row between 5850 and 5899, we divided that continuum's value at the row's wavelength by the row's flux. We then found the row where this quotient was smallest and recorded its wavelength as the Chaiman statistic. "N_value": 5872.87 Angstrom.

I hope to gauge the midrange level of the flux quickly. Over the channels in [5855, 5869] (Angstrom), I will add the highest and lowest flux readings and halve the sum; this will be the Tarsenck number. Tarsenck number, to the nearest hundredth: 2.08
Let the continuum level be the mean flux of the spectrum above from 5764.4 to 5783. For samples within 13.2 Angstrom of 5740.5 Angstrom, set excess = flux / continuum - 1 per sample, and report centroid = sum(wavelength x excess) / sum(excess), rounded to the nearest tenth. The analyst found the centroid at 5737.3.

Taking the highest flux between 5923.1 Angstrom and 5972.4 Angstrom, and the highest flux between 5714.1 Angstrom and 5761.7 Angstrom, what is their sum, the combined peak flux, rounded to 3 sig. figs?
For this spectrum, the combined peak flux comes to 4.71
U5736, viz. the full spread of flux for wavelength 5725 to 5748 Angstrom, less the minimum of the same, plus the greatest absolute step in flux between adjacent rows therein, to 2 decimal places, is -1.81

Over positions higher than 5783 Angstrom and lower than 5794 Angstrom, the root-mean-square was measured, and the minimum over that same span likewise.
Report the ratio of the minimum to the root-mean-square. 0.95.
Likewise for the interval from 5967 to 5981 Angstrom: 0.96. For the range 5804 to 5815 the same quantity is 0.98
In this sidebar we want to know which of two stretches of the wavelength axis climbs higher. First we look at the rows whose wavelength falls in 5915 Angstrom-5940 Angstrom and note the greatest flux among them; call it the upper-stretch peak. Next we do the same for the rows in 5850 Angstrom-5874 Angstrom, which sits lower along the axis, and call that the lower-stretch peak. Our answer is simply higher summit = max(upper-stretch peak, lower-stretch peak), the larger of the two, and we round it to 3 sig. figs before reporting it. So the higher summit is 2.24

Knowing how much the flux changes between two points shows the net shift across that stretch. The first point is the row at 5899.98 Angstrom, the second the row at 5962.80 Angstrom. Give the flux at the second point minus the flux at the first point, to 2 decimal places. 0.01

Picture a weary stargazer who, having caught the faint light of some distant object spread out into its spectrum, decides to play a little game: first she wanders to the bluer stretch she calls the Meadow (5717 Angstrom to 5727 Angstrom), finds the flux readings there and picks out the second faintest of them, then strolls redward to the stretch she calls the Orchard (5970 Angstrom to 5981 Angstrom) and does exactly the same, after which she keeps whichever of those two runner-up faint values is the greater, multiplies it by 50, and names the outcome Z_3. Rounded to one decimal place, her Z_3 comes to 104.2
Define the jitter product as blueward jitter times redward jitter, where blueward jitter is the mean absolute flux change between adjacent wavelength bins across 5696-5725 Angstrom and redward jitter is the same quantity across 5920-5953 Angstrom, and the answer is 0.0111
